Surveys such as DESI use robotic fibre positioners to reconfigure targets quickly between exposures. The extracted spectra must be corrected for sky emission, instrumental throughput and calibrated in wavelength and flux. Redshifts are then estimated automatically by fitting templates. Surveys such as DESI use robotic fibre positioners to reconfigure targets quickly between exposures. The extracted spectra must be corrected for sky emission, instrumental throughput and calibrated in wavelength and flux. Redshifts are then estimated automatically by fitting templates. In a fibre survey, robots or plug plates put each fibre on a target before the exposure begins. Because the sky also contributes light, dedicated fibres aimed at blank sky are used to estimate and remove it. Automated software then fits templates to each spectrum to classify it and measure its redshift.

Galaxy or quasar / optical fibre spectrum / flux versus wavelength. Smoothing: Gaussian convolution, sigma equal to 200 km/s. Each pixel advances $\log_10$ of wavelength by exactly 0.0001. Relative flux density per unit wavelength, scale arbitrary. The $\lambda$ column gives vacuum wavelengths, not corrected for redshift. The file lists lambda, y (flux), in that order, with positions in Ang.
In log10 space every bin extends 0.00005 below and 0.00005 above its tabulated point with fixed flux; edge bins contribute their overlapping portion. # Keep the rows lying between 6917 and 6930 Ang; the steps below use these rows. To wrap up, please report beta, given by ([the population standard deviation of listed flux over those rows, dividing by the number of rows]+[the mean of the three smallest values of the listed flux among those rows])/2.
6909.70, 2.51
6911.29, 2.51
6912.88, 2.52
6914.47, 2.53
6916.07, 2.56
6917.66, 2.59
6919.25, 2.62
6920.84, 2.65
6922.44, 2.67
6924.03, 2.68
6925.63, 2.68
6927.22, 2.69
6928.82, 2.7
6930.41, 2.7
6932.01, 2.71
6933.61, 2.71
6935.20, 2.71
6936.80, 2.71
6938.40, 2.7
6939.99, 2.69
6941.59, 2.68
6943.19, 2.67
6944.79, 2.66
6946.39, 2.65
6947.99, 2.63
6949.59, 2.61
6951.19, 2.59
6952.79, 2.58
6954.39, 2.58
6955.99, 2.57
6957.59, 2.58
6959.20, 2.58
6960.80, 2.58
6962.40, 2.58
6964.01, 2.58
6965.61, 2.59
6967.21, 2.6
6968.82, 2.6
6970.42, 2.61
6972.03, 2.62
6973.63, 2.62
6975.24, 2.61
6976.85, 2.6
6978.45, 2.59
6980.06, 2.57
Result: 1.33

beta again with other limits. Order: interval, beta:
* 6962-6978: 1.30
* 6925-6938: 1.35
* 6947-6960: 1.30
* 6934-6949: 1.34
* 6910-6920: 1.28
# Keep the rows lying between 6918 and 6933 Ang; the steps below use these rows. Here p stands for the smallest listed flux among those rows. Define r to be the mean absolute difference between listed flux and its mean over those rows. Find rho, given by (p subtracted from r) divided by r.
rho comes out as -125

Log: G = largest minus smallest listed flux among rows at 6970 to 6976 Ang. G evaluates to 0.01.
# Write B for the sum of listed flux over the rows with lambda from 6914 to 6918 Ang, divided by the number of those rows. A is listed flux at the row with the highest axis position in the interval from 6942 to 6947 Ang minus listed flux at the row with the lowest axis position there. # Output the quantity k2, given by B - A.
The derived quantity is 2.58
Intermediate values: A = -0.02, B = 2.56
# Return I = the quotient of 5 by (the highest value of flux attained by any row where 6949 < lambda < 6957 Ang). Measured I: 1.92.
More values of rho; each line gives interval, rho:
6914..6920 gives -83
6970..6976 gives -521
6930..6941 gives -411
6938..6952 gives -86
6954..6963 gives -924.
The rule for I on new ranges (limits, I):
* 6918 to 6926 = 1.87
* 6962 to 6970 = 1.92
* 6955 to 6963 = 1.94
